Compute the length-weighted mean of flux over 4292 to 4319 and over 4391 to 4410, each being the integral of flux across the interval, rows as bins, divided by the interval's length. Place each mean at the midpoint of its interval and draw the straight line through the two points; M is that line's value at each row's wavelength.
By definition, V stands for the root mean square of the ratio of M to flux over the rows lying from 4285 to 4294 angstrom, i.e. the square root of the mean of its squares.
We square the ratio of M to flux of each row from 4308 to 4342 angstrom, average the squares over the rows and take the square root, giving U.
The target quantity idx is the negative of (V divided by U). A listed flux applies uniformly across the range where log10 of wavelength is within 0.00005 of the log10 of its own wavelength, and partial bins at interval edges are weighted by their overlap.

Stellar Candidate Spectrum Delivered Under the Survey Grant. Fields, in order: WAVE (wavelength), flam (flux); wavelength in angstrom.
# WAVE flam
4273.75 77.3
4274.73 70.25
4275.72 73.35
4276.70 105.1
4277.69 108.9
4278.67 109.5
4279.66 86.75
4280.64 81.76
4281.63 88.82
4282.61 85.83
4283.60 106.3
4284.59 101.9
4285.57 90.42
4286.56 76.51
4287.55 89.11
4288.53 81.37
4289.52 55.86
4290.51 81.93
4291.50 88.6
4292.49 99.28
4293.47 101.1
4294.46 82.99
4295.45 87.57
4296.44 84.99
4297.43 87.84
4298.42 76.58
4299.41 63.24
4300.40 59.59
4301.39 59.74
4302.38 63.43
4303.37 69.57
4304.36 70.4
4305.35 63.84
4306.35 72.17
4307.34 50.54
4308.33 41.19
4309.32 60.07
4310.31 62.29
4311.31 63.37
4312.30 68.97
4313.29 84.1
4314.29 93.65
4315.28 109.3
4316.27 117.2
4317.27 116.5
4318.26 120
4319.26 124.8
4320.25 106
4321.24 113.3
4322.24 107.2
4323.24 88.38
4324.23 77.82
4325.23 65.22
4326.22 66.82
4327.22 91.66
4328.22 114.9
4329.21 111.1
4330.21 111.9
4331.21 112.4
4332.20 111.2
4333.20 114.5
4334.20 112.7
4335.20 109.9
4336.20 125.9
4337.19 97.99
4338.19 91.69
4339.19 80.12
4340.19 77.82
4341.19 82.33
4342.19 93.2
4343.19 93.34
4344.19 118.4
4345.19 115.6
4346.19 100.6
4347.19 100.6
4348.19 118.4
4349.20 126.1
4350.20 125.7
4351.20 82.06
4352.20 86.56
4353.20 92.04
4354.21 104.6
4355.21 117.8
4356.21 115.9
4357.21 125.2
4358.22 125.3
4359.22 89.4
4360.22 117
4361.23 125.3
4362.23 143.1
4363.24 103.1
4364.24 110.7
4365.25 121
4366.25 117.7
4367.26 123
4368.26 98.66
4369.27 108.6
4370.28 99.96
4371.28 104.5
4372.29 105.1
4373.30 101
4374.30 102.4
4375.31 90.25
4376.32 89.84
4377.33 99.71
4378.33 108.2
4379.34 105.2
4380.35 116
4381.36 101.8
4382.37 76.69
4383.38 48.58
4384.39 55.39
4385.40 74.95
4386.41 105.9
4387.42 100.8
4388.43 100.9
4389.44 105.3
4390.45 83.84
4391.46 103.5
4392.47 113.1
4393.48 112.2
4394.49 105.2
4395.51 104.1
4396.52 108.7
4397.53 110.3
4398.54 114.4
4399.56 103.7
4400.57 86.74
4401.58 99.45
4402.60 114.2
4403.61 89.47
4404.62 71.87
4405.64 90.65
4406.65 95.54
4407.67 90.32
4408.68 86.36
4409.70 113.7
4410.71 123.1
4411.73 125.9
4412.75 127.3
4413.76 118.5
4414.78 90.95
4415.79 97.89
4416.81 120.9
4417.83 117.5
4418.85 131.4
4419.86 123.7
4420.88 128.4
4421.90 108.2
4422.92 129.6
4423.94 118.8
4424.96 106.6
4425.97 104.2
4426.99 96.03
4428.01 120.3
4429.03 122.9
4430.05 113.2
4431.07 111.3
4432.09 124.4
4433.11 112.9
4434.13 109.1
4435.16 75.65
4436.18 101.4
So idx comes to -0.95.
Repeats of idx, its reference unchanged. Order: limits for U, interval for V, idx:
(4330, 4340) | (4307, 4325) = -1.30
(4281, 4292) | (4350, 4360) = -0.97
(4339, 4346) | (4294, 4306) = -1.16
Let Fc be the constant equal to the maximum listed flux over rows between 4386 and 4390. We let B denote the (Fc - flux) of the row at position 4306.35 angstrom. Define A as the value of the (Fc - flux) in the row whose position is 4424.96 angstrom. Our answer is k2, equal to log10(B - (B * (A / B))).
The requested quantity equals 1.54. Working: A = -1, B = 34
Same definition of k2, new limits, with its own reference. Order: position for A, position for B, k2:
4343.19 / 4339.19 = 1.12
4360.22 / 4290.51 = 1.54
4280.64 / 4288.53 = -0.41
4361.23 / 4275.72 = 1.72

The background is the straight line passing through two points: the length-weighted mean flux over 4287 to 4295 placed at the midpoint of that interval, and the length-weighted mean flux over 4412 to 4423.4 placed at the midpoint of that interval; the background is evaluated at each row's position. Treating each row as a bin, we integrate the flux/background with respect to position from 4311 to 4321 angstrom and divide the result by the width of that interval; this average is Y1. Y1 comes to 1.11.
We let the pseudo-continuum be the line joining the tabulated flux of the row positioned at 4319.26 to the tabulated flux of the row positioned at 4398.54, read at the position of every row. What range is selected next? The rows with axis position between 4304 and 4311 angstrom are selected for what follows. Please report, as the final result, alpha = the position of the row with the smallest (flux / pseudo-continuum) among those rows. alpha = 4308.33 angstrom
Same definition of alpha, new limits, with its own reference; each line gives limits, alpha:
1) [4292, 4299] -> 4298.42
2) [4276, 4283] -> 4280.64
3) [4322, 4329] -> 4325.23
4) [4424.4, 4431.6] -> 4426.99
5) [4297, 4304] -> 4300.40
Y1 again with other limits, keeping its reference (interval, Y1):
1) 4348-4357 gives 1.07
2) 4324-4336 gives 1.06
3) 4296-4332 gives 0.93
